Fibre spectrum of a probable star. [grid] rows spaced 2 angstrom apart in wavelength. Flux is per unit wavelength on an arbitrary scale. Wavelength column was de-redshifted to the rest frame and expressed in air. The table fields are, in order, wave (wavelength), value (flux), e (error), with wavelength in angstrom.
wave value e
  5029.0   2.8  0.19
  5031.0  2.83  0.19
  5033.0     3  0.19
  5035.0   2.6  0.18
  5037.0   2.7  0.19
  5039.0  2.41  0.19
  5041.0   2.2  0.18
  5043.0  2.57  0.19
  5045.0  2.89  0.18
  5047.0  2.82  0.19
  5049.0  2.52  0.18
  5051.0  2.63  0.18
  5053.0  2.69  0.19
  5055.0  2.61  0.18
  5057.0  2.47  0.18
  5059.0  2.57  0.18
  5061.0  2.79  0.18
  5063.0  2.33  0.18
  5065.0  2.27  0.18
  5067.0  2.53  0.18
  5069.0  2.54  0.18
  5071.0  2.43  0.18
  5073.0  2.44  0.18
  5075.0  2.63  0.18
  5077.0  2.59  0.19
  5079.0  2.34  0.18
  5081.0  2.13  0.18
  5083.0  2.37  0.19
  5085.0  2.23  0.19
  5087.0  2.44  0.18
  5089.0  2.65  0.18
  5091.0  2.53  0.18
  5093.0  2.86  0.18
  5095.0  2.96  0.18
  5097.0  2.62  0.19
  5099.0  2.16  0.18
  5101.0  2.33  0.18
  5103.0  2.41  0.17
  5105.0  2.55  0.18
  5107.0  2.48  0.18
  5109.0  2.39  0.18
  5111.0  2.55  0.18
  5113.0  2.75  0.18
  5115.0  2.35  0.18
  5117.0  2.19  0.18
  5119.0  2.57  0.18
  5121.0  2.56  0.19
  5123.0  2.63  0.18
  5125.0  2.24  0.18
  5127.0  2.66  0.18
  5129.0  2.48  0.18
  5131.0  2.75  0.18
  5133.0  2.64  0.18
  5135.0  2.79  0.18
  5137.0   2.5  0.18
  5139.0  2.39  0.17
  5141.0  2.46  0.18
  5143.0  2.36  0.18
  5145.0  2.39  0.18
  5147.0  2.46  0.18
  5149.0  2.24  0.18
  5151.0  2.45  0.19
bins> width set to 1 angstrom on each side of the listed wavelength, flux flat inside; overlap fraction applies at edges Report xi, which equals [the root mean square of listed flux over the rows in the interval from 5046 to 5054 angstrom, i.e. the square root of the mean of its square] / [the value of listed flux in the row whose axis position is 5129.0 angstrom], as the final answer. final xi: 1.08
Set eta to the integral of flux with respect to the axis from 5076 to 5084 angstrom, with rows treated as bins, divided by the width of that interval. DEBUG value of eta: 2.36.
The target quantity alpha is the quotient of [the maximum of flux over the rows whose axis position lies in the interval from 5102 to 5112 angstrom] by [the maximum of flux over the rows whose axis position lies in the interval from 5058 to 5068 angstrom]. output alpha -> 0.91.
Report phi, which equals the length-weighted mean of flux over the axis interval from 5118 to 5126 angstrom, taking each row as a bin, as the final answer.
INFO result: 2.50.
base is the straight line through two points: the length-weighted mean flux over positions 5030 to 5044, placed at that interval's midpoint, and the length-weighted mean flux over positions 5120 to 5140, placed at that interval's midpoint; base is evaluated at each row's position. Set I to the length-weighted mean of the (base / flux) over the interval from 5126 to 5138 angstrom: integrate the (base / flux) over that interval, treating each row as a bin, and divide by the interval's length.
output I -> 0.97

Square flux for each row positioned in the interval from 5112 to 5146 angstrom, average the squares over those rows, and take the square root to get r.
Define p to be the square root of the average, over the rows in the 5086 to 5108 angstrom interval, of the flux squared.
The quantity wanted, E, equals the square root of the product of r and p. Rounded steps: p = 2.55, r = 2.518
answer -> 2.54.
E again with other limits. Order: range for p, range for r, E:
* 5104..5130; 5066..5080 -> 2.50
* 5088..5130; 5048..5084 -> 2.51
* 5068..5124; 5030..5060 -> 2.57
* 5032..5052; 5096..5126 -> 2.55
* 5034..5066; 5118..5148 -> 2.55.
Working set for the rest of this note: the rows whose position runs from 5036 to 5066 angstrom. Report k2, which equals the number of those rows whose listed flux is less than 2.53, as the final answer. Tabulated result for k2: 6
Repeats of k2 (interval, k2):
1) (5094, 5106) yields 3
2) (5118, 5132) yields 2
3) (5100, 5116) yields 5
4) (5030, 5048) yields 2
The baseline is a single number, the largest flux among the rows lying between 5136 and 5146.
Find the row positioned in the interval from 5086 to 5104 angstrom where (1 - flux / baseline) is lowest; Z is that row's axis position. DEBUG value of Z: 5095.0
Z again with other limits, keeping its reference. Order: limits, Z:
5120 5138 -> 5135.0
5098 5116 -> 5113.0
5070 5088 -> 5075.0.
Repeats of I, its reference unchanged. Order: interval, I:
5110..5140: 1.02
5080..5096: 1.04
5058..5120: 1.05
